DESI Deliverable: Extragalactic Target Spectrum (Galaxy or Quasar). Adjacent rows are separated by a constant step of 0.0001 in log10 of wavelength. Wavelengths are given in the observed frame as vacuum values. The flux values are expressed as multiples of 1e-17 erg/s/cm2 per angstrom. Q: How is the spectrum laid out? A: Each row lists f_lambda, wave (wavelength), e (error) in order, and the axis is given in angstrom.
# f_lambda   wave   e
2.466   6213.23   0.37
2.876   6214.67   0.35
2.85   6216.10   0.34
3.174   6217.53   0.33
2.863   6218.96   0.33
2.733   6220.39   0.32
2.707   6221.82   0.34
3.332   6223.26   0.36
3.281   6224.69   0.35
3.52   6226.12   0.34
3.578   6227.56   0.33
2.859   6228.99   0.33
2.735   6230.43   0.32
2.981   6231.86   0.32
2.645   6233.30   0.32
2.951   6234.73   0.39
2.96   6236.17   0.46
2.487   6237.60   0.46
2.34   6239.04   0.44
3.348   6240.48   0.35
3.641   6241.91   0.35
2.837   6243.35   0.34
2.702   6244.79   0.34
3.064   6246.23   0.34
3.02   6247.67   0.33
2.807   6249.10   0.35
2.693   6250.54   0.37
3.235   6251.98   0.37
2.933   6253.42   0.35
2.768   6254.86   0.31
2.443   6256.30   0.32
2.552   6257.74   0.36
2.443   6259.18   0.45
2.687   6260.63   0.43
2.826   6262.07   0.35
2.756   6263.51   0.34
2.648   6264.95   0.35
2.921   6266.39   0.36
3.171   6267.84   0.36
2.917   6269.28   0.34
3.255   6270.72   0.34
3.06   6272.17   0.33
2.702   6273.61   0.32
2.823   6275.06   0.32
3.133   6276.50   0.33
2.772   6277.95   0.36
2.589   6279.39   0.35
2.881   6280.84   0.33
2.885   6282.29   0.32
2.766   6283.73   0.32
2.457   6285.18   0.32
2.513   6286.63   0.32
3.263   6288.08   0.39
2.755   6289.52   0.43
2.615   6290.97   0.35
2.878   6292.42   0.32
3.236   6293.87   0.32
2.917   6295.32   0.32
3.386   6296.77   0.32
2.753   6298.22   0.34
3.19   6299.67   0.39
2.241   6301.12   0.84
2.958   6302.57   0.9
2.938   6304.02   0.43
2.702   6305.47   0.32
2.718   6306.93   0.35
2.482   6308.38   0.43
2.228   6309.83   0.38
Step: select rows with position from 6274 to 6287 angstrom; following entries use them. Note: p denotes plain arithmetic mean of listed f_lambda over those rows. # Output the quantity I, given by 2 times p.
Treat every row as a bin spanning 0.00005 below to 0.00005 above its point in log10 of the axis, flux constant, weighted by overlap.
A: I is 5.5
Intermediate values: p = 2.76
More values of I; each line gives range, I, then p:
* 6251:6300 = 5.7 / 2.86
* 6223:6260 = 5.9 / 2.93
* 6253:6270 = 5.5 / 2.76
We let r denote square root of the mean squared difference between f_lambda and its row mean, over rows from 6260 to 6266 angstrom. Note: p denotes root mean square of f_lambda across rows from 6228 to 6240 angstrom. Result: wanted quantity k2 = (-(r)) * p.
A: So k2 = -0.2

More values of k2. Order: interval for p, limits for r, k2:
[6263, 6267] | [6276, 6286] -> -0.6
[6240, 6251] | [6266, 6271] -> -0.5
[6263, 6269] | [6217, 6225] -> -0.7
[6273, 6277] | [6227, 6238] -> -0.9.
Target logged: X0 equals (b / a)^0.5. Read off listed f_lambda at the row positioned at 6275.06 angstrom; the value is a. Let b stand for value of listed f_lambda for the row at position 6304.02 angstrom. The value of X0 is 1.02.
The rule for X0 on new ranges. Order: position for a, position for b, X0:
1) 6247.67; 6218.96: 0.97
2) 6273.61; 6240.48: 1.11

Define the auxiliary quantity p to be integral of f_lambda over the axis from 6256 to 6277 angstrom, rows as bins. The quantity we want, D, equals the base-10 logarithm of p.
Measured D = 1.77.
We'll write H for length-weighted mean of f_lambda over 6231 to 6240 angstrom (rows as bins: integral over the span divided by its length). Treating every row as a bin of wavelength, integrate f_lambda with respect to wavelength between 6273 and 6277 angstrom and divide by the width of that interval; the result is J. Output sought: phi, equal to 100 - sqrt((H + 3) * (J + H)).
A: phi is 94.3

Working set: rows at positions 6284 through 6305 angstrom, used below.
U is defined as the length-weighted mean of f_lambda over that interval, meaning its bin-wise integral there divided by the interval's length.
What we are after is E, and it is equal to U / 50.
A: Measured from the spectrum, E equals 0.0572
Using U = 2.86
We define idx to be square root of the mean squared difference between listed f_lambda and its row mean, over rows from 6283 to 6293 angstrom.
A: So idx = 0.25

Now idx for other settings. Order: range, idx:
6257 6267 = 0.15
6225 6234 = 0.37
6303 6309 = 0.16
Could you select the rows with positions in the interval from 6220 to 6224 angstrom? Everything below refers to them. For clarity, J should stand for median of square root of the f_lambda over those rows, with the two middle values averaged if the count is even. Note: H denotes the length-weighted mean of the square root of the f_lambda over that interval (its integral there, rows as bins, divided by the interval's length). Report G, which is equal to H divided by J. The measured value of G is 1.036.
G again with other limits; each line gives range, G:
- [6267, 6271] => 0.987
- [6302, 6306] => 0.989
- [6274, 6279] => 1.009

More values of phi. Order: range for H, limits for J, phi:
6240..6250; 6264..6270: 94.0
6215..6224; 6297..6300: 94.1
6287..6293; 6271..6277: 94.2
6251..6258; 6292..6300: 94.2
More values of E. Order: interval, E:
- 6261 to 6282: 0.0577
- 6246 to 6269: 0.0562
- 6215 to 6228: 0.0620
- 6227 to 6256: 0.0584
